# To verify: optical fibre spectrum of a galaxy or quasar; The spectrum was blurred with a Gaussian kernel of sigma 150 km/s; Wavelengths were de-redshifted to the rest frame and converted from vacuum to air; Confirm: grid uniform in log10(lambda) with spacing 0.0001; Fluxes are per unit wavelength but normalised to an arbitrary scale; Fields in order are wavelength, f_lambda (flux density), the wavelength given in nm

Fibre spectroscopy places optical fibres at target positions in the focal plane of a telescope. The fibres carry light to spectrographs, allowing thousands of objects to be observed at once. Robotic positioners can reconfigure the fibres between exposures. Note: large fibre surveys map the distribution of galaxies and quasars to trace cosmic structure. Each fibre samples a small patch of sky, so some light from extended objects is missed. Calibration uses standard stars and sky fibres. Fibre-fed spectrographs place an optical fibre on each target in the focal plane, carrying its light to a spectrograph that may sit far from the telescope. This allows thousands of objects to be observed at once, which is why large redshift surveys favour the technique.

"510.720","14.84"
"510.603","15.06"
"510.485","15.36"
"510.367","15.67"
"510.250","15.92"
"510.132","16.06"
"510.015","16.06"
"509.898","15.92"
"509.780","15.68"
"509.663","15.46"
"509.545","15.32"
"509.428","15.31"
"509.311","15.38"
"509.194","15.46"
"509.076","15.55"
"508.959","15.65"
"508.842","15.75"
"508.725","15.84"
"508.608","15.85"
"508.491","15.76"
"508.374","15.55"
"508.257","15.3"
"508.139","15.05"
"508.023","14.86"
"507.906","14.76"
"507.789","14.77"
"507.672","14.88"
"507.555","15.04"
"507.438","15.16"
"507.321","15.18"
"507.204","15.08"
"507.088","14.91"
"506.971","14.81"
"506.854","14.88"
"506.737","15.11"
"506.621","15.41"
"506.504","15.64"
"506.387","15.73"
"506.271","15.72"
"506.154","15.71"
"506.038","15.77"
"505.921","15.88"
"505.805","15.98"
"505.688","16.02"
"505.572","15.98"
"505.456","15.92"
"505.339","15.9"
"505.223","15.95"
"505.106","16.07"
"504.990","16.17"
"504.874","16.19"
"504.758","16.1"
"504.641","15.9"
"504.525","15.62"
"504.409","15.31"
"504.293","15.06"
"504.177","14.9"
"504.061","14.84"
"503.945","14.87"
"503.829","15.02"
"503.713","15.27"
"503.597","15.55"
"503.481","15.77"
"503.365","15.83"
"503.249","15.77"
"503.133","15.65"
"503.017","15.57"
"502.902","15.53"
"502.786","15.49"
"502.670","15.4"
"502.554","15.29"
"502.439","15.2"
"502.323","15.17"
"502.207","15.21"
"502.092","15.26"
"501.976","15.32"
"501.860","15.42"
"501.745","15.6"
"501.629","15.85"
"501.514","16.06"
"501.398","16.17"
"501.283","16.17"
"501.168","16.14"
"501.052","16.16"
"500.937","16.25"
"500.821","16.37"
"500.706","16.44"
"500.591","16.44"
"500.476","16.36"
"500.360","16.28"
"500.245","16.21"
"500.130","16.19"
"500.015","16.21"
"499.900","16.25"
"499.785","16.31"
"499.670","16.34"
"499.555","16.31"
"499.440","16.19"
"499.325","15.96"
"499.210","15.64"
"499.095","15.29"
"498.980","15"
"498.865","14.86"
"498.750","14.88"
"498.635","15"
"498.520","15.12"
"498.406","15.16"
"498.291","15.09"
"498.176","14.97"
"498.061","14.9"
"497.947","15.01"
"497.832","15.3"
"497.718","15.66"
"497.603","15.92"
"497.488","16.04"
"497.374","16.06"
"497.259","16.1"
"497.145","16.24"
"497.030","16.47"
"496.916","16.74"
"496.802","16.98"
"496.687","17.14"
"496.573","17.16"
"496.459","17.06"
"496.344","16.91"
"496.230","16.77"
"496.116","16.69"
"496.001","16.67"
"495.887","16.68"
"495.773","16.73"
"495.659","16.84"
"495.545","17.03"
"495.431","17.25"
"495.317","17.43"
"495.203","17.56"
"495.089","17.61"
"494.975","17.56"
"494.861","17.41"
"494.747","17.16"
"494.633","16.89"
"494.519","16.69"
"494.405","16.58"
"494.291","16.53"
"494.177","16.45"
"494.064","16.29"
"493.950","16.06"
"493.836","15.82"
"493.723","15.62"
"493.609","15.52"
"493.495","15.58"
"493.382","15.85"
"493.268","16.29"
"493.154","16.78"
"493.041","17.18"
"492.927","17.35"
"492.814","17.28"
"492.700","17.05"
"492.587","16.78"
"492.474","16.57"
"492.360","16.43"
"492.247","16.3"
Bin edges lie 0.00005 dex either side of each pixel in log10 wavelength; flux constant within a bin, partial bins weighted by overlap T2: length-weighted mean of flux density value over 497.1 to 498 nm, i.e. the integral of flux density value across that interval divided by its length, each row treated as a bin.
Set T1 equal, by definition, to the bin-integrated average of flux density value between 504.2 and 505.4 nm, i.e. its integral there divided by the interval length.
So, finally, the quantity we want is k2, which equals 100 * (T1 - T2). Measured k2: 1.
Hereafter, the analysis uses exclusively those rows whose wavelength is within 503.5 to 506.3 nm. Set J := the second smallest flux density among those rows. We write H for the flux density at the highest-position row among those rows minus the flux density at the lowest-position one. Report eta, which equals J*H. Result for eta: 3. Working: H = 0.2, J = 14.87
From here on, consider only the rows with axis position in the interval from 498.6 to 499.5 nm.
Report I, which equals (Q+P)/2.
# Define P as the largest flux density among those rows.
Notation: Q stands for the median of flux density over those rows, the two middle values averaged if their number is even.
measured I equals 15.7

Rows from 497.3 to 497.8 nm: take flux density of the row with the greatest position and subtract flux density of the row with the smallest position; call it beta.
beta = -0.4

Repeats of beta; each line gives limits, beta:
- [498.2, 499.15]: 0.2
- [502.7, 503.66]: 0.1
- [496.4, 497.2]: -0.8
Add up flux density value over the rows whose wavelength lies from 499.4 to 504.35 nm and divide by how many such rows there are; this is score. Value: 15.8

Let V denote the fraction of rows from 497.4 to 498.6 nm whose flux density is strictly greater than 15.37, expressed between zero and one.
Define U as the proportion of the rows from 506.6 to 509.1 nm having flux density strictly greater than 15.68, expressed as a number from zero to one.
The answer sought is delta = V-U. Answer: 0.12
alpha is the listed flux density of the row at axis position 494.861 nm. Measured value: 17.41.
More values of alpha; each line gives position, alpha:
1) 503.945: 14.87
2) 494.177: 16.45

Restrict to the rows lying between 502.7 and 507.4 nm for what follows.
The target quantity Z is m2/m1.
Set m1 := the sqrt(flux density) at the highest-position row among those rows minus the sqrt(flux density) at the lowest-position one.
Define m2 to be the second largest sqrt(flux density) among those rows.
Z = -102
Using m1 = -0.040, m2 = 4.02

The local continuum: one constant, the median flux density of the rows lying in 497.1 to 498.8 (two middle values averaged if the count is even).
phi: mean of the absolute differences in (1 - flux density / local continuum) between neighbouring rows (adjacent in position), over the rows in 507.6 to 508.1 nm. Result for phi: 0.0048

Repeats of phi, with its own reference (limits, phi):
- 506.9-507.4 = 0.0081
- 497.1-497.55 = 0.0044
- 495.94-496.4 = 0.0053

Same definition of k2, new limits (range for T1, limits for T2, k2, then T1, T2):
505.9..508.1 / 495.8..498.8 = -82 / 15.2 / 16.0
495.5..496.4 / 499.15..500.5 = 61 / 16.8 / 16.2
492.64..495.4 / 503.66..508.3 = 128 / 16.7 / 15.4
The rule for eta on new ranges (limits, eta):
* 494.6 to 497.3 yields -13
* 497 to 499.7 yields -2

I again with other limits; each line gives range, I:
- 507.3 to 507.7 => 15.1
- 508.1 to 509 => 15.8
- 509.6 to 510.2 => 16.0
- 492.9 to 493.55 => 16.9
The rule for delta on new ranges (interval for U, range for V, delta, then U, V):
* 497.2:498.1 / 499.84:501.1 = 0.50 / 0.5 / 1.00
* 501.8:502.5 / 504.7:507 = 0.85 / 0.0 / 0.85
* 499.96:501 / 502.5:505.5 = -0.31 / 1.0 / 0.69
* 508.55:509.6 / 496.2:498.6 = 0.33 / 0.3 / 0.67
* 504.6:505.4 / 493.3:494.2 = 0.00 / 1.0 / 1.00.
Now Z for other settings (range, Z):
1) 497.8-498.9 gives -69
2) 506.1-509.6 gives -80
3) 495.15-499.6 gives -27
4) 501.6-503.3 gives -395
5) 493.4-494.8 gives 21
